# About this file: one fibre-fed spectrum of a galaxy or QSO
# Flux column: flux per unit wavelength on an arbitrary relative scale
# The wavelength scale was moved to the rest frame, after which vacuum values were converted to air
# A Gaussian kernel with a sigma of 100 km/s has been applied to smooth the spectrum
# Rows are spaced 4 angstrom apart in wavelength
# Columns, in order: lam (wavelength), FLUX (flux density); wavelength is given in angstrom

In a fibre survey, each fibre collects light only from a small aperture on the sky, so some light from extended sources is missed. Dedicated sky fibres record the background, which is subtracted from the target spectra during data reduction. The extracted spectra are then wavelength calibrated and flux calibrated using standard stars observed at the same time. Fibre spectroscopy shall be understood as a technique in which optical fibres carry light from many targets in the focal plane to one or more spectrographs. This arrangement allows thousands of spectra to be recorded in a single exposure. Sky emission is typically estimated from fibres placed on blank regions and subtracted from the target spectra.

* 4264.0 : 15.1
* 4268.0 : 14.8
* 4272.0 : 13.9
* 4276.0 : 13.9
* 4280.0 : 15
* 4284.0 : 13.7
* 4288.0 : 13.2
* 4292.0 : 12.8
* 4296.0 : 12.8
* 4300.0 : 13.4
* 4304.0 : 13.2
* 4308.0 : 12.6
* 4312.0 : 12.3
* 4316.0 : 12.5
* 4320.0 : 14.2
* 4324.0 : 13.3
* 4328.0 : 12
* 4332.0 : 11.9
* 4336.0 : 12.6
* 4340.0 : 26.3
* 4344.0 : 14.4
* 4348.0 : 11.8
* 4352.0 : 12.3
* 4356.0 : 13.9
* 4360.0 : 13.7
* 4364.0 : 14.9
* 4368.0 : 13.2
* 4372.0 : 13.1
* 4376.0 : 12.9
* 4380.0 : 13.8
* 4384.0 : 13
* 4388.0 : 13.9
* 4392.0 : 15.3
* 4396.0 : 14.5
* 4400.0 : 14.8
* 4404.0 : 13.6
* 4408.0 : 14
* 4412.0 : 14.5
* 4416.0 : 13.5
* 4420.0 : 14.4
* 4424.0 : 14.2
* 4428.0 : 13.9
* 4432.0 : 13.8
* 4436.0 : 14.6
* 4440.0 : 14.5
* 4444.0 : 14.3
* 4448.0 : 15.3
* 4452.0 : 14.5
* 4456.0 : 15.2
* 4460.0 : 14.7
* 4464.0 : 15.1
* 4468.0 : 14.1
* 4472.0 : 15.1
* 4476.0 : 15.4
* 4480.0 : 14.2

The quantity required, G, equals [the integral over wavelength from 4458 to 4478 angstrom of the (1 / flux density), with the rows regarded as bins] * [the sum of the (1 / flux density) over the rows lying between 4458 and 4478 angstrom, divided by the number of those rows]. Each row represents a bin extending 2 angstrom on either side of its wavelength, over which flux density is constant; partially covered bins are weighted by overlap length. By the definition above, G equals 0.090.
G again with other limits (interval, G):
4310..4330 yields 0.122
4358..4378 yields 0.109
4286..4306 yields 0.117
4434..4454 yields 0.093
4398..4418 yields 0.101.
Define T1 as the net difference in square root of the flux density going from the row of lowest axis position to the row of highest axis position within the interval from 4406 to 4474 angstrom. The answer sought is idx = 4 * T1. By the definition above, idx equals 0.6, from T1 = 0.14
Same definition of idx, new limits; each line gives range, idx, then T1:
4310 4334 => -0.2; -0.06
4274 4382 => -0.1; -0.01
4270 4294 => -0.6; -0.15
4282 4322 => 0.3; 0.07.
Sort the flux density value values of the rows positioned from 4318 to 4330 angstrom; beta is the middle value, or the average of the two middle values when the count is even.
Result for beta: 13.3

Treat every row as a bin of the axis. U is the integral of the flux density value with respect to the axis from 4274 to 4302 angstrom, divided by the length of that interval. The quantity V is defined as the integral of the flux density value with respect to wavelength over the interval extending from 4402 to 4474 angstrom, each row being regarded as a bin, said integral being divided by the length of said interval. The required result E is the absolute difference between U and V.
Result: 0.9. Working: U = 13.5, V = 14.4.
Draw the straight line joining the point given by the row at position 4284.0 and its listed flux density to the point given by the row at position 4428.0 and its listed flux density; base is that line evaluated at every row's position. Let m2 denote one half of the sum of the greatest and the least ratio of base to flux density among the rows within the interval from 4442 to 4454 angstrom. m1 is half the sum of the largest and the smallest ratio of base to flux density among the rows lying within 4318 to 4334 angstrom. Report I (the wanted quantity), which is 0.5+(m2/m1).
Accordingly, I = 1.39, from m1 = 1.06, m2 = 0.94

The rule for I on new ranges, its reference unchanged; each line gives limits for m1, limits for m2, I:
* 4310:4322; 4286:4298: 1.51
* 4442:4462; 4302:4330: 1.62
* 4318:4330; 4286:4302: 1.49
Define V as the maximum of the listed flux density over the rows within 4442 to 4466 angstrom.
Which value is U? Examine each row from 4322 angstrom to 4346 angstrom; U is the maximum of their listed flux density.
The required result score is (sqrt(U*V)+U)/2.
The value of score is 23.2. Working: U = 26.3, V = 15.3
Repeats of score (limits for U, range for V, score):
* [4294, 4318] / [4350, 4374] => 13.8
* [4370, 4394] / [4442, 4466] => 15.3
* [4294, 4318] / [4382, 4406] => 13.9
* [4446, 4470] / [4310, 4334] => 15.0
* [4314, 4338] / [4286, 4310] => 14.0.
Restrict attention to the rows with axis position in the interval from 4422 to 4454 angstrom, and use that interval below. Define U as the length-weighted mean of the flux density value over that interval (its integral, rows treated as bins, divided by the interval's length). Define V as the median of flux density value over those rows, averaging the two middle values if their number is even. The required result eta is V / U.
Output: 1.001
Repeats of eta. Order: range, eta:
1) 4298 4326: 1.010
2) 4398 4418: 0.994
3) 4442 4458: 1.002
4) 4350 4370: 1.007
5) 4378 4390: 1.017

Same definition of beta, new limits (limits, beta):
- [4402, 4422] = 14.0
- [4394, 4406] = 14.5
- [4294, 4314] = 12.8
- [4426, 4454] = 14.5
